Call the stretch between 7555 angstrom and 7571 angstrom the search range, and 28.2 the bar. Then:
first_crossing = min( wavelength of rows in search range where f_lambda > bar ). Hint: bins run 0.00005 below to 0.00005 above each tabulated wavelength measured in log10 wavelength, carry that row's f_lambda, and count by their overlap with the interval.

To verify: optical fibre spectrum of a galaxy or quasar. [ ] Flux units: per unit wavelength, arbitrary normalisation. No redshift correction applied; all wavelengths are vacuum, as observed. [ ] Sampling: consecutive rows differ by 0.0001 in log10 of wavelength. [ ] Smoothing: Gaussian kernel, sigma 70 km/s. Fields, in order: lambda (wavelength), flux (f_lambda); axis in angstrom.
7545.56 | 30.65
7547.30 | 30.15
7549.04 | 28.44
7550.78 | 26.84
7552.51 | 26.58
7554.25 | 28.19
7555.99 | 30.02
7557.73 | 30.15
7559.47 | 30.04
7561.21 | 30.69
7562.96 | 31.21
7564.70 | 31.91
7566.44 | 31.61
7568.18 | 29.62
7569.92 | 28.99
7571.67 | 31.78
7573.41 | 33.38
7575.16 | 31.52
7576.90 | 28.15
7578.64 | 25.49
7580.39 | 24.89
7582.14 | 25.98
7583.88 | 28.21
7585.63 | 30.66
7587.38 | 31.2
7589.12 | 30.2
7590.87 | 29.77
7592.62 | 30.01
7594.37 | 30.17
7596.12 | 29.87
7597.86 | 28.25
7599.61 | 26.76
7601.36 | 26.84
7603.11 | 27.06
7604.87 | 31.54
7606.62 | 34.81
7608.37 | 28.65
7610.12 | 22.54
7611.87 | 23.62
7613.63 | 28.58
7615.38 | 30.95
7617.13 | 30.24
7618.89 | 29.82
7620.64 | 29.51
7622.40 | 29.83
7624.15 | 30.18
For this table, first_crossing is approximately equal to 7555.99 angstrom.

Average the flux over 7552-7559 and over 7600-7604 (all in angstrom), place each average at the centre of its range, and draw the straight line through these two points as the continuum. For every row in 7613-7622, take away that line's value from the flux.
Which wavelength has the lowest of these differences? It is 7613.63 angstrom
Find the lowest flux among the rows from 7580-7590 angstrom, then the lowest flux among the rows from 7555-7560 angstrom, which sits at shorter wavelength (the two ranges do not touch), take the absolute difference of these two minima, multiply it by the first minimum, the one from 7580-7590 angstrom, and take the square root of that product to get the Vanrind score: 11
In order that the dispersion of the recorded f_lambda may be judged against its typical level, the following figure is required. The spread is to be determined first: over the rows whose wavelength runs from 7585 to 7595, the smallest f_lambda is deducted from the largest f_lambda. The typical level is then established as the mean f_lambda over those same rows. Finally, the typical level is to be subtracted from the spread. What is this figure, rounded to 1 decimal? -28.9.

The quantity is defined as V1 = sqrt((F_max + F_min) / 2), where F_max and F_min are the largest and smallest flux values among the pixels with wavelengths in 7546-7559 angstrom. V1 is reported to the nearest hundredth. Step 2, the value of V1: 5.33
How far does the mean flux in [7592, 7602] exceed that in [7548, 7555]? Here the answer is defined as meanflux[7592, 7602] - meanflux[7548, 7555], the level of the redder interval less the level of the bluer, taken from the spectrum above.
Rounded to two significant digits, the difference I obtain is 1.1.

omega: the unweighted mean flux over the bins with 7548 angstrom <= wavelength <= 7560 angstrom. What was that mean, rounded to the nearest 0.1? 28.6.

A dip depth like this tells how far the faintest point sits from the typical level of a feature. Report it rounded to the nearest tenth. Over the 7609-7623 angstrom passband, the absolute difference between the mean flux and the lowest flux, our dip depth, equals 5.6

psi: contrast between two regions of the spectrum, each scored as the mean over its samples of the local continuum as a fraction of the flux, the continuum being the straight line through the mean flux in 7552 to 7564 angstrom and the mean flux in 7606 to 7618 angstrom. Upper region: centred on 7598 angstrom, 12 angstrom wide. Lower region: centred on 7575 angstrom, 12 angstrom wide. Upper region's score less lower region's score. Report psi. 0.00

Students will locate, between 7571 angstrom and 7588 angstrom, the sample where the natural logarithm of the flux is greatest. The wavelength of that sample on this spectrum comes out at 7573.41 angstrom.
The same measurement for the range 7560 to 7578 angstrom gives 7573.41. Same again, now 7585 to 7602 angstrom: 7587.38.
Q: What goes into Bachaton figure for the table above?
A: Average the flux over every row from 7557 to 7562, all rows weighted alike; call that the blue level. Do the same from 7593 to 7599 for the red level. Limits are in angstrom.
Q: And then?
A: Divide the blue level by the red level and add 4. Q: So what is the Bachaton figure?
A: 5.03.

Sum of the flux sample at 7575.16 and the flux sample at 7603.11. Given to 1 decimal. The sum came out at 58.6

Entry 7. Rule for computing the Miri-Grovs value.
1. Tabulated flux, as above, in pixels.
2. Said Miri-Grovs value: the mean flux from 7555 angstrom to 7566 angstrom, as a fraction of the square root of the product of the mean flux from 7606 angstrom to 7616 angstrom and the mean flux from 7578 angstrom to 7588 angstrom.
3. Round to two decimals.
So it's 1.10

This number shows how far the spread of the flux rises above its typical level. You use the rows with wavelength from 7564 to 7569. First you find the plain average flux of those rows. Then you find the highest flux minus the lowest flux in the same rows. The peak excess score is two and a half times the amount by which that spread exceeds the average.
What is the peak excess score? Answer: -71.9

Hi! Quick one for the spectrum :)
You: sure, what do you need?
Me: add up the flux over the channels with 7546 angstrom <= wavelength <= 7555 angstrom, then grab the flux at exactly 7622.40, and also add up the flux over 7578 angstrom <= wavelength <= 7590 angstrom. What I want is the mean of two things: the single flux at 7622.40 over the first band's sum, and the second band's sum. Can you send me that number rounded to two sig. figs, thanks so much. 98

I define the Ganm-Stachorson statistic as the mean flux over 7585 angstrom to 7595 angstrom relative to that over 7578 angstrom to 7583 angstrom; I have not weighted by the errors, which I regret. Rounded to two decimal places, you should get 1.19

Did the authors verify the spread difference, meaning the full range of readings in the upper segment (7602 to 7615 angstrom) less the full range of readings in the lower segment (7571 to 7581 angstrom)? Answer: 4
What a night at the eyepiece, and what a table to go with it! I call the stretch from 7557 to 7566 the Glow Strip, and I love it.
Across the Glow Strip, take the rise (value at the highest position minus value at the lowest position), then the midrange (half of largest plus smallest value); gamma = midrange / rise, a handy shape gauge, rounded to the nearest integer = 18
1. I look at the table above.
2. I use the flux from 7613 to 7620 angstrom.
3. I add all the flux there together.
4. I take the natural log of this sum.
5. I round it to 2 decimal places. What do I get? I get 4.78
